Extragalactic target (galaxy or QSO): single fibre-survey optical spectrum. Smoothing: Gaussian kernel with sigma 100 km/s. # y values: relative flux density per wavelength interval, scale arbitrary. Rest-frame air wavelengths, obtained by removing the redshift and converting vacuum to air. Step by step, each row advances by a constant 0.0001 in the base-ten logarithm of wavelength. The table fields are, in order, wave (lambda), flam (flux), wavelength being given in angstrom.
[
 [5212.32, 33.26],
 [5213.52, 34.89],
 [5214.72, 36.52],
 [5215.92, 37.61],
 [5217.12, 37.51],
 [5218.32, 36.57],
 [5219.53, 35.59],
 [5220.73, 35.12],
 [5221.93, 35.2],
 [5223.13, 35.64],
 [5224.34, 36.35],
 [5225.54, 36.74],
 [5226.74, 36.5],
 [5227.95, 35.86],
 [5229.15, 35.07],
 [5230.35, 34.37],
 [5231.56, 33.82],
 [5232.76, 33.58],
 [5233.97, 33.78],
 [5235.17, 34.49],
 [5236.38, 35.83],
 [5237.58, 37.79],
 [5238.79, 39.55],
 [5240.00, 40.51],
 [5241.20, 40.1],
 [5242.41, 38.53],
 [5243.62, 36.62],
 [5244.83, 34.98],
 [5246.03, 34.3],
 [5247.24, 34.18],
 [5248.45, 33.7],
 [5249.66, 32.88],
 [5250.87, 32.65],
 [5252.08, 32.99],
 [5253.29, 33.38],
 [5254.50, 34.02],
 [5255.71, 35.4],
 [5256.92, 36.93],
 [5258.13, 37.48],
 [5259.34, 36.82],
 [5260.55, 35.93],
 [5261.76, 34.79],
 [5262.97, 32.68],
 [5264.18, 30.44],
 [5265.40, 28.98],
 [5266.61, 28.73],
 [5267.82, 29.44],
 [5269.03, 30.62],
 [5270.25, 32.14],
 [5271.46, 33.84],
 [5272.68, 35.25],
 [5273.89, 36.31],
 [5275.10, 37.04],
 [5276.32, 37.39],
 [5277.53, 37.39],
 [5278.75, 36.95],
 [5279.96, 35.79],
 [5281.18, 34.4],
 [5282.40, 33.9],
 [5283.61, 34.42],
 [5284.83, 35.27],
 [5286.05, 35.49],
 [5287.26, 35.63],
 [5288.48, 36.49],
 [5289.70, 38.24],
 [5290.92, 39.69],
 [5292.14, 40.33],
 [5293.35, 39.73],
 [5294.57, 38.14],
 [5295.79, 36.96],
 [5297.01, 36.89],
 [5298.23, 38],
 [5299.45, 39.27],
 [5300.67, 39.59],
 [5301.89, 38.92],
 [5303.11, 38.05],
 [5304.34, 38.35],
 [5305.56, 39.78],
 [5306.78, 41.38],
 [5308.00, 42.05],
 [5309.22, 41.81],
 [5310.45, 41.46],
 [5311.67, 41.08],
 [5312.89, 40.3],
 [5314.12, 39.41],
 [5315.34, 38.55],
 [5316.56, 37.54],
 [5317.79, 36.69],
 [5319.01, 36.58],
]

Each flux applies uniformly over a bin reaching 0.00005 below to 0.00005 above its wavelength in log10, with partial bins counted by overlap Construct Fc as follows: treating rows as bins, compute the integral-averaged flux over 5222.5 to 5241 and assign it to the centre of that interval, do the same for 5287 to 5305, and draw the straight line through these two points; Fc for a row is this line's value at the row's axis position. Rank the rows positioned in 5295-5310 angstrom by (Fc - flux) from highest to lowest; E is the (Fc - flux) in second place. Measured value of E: 1.4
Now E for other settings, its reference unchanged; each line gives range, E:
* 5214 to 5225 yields 0.5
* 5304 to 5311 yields -1.1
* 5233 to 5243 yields 1.7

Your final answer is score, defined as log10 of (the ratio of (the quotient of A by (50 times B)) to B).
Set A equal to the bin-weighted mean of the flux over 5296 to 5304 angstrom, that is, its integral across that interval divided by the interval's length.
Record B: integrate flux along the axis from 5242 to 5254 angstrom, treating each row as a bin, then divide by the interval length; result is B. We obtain -3.19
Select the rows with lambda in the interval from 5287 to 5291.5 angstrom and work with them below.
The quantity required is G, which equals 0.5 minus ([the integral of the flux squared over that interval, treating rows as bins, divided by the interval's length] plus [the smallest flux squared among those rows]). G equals -2686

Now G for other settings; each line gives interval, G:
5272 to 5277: -2574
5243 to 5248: -2393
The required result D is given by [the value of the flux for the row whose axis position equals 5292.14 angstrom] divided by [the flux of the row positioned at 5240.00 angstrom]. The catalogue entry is 1.00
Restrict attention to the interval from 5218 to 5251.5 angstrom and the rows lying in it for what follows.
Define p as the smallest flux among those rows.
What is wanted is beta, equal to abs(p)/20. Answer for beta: 1.63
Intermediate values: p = 32.65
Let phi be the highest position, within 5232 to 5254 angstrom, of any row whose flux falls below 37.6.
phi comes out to 5253.29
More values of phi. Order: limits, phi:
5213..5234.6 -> 5233.97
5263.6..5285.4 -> 5284.83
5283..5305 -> 5297.01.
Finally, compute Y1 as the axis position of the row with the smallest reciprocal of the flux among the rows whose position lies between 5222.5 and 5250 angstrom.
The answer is 5240.00 angstrom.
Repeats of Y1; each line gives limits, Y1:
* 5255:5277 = 5258.13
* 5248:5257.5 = 5256.92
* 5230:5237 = 5236.38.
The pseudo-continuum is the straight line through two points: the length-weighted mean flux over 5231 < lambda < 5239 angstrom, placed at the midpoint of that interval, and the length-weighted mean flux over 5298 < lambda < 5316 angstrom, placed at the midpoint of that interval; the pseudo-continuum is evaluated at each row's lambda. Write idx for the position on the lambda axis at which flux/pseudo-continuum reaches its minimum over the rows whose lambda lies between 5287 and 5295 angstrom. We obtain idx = 5287.26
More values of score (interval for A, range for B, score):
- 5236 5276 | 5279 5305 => -3.30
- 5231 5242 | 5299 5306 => -3.32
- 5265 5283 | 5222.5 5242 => -3.29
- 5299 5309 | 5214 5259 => -3.21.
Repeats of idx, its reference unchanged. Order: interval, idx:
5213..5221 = 5220.73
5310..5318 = 5317.79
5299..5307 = 5303.11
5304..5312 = 5304.34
